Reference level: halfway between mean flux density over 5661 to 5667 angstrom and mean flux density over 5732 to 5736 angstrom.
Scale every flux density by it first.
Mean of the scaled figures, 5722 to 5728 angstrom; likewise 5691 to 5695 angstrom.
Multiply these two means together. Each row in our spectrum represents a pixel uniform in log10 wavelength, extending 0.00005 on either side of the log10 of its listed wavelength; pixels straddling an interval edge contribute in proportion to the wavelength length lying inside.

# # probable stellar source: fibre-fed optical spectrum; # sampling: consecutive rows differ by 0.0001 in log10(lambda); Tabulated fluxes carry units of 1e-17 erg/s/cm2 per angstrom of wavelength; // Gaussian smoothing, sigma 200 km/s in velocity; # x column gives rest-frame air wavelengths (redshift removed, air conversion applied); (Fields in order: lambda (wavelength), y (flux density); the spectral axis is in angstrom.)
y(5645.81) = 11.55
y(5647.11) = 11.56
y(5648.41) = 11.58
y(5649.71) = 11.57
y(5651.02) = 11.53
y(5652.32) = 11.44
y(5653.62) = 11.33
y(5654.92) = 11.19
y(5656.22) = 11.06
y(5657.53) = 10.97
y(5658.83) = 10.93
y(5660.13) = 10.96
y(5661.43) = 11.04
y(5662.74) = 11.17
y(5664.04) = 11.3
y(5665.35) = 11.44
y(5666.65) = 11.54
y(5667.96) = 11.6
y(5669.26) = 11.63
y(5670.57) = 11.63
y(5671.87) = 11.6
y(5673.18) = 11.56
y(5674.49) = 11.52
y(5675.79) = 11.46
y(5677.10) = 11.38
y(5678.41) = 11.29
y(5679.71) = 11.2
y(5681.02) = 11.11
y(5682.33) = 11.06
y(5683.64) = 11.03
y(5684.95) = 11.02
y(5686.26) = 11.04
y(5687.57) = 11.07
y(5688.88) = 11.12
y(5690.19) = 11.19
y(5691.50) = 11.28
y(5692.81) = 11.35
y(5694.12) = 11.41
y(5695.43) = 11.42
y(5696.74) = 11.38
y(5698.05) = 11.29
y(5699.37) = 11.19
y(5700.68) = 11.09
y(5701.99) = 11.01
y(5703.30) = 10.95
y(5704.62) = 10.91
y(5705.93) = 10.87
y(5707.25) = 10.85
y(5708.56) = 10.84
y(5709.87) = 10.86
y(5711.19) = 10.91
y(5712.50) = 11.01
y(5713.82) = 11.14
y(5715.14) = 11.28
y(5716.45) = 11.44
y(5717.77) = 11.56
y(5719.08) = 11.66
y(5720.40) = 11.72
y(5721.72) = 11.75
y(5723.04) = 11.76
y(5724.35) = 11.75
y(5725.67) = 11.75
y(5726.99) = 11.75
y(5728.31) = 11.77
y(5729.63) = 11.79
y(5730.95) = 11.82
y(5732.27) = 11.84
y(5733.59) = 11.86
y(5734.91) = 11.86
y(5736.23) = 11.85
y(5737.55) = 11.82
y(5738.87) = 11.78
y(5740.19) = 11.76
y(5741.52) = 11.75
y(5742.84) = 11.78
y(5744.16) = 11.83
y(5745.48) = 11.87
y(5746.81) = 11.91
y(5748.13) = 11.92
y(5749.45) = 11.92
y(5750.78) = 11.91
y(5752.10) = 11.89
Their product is 1.00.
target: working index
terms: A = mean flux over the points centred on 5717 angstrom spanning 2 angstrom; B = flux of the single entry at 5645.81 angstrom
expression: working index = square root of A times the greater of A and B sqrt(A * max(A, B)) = 11.5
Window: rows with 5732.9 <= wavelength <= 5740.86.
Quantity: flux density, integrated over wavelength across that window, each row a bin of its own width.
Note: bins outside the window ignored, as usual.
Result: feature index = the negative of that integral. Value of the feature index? -94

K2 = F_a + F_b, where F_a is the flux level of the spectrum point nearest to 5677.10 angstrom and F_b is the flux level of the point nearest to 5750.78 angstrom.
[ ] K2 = 23.29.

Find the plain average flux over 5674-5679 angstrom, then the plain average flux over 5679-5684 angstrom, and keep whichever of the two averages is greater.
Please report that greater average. 11.4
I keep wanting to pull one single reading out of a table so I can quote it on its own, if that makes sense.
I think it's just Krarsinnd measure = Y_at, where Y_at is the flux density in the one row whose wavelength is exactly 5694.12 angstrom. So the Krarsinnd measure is 11.41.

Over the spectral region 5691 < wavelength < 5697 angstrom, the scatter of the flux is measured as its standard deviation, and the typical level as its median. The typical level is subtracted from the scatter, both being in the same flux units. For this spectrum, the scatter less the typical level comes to -11.3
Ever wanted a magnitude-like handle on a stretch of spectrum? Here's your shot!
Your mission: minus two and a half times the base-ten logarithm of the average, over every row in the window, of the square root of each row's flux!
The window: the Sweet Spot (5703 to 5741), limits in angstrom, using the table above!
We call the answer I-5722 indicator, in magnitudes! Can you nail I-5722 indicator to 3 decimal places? -1.325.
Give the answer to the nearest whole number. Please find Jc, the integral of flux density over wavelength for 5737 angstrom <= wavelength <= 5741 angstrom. 47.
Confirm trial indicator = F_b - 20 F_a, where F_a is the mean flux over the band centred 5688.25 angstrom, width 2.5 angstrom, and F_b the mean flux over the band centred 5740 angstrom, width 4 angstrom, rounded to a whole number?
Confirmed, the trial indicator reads -210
